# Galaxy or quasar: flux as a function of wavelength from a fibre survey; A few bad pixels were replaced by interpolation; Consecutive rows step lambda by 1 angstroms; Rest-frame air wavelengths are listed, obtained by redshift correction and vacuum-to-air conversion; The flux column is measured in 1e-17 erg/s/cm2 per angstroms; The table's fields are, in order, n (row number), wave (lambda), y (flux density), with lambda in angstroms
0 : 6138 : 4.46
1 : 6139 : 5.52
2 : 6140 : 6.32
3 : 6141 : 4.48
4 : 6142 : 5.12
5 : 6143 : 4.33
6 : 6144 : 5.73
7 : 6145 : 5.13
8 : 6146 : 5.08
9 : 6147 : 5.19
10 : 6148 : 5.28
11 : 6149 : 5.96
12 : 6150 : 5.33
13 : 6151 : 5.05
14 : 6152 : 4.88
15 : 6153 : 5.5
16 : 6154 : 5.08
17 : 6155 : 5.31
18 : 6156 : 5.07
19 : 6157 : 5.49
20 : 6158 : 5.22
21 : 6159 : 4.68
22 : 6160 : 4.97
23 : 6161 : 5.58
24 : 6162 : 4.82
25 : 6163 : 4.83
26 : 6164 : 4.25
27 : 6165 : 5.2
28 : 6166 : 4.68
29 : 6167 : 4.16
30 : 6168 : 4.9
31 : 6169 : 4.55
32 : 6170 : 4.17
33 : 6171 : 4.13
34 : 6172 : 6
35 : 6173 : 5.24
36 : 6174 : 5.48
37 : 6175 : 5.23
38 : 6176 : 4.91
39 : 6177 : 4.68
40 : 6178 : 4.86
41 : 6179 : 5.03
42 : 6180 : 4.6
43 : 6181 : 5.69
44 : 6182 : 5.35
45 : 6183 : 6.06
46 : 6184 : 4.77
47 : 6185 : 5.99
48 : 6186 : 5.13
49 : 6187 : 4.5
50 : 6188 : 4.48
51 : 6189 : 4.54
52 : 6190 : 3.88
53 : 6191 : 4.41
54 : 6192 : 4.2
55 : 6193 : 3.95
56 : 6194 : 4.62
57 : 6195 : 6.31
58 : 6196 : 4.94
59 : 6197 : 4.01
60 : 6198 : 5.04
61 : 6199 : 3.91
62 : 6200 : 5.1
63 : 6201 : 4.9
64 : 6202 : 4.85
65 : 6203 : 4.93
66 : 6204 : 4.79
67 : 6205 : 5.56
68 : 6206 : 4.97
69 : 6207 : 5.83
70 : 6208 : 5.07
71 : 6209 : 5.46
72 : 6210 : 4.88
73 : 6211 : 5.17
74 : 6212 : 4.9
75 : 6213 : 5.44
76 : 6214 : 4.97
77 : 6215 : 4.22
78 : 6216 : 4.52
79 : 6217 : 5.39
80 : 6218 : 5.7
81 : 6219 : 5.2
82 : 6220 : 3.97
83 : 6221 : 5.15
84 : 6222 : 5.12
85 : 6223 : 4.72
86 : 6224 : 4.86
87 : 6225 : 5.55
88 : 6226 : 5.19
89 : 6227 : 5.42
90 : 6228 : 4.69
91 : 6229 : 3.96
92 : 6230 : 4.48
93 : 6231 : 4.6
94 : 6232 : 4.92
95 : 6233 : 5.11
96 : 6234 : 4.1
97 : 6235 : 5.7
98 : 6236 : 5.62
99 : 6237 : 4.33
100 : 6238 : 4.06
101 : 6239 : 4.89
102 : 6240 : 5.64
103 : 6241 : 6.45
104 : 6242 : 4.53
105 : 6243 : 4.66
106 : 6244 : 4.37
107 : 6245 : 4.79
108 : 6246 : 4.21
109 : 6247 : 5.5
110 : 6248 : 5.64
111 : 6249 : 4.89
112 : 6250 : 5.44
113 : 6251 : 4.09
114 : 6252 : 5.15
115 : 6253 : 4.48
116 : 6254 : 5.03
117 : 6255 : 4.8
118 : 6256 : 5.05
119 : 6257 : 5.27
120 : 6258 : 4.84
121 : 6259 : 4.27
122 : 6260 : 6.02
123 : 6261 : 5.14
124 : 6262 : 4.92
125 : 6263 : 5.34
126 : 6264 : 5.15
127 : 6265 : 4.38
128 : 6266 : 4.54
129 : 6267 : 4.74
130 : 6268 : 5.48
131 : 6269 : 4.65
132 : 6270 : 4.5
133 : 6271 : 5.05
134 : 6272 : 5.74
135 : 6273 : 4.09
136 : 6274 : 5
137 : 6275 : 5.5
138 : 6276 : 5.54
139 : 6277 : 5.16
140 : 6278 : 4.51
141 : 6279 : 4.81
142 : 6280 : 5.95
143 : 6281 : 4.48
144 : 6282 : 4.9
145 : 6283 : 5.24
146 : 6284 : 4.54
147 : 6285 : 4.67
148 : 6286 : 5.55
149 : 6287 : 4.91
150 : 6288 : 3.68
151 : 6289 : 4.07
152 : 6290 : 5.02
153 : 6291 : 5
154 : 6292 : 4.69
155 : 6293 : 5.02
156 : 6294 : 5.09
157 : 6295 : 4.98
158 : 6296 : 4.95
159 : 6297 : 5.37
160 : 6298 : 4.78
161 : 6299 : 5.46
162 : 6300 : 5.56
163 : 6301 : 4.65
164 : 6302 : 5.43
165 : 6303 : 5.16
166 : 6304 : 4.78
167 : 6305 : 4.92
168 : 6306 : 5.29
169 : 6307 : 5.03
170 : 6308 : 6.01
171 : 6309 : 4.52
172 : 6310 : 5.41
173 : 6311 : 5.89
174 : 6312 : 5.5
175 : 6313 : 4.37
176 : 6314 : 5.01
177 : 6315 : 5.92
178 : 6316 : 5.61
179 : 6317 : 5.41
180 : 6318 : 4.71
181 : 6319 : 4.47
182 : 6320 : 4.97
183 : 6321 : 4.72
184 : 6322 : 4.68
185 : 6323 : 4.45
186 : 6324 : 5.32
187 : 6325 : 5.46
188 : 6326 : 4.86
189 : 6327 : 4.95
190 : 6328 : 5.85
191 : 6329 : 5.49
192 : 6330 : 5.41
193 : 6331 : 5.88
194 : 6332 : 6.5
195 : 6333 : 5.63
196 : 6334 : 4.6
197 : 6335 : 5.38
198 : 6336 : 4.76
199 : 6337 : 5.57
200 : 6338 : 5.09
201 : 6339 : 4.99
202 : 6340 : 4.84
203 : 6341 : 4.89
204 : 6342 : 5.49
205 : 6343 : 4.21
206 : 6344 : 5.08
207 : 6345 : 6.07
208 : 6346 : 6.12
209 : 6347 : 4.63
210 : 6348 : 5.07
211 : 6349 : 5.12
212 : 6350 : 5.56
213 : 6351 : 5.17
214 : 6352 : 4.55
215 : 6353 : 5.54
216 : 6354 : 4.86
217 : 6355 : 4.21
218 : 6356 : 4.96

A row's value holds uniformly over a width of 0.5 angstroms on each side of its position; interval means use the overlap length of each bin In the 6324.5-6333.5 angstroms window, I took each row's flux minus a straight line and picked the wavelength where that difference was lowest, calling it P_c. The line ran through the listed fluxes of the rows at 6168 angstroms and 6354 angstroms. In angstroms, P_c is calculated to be 6326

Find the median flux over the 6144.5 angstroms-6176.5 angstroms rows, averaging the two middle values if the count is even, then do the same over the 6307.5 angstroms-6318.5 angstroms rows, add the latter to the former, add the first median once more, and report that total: 15.6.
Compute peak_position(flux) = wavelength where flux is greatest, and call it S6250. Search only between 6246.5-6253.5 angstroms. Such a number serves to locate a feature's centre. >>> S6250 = 6248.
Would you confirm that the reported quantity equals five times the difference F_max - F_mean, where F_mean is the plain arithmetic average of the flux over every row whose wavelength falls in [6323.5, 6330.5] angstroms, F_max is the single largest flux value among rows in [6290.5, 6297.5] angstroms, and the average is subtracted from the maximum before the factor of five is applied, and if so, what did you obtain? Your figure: 0.18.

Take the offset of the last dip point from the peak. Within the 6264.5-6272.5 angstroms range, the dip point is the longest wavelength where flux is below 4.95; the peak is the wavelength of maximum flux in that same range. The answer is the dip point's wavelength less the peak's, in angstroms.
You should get -2 angstroms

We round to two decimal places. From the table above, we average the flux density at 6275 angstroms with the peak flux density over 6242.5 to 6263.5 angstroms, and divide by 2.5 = 2.30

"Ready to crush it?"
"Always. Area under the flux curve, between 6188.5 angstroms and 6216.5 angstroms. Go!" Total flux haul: 135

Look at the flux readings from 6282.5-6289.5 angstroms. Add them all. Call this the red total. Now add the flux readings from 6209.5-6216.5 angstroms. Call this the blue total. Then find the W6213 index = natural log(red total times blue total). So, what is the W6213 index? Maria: 7.02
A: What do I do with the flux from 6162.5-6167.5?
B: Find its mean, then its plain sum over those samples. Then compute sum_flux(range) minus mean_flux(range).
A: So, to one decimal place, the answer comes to 18.5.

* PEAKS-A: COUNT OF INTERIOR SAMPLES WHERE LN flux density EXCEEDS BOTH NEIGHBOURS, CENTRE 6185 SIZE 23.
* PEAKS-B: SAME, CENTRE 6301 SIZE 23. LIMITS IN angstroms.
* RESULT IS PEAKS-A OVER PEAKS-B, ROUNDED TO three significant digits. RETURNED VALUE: 1.00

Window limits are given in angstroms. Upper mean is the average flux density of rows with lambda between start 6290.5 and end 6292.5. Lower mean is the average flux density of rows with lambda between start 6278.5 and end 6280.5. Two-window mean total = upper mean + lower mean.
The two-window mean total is 10.2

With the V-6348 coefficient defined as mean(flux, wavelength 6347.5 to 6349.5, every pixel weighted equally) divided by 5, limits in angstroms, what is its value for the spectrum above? 1.02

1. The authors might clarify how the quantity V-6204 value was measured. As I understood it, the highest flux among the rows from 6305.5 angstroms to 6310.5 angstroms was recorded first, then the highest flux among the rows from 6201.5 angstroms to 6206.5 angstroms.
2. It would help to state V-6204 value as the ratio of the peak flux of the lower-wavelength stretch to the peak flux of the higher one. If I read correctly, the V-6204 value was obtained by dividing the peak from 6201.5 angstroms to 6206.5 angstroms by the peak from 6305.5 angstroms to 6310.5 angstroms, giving 0.93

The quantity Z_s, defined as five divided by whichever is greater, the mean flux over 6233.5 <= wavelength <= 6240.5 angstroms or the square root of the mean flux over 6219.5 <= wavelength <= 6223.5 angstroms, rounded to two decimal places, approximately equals 1.02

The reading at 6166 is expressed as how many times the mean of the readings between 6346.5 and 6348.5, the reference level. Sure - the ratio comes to 0.96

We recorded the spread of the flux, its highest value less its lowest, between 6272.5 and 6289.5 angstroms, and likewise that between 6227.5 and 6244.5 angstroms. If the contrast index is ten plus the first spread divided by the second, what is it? 10.91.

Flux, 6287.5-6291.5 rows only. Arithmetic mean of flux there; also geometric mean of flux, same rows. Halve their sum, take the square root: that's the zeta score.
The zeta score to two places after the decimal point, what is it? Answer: 2.10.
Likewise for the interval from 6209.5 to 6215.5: 2.22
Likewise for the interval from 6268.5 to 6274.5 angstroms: 2.20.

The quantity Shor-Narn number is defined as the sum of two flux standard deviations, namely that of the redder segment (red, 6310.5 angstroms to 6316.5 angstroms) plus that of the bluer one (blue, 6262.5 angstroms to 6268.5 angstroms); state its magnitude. 1.0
